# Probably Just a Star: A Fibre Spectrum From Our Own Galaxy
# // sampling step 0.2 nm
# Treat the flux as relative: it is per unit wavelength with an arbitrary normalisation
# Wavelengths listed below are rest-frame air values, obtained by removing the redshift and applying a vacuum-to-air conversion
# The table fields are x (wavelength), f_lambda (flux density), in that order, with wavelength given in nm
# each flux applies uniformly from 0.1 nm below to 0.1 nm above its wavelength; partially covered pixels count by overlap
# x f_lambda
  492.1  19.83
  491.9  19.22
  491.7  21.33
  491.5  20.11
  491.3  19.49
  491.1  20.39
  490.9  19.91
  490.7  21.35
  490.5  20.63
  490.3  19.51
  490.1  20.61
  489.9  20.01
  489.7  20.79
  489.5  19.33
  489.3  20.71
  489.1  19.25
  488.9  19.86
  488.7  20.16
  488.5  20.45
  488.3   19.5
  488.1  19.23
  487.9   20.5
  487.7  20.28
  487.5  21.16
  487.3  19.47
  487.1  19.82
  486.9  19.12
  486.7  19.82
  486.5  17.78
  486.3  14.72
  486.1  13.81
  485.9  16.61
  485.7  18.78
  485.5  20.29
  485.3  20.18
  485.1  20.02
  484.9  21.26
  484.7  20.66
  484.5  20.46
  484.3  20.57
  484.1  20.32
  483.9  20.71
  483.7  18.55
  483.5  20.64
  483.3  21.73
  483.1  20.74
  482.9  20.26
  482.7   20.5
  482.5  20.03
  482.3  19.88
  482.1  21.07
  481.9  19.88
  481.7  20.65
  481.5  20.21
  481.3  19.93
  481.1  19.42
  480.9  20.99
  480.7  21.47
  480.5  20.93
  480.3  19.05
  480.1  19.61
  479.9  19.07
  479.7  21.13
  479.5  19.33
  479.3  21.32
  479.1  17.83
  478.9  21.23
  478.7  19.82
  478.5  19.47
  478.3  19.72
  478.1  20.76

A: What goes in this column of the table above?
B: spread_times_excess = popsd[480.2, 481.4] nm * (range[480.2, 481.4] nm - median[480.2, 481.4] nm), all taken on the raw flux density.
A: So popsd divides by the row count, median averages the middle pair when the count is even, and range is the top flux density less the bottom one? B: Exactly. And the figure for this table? -16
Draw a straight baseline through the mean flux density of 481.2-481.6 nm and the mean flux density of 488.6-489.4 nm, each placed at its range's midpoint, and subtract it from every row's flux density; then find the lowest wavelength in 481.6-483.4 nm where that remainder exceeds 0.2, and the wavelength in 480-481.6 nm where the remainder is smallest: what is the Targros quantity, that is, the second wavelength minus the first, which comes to -1.40 nm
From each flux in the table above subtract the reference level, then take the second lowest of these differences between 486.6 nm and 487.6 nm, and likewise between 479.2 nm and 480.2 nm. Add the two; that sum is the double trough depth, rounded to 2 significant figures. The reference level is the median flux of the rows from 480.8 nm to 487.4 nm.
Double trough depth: -1.6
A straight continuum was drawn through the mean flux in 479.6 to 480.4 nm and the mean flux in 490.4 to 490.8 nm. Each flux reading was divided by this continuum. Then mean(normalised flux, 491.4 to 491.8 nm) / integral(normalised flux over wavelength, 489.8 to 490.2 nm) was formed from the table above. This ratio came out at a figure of 2.53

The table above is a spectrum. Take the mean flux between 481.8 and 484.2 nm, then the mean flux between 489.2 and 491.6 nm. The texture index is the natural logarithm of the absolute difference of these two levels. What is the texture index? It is -2.1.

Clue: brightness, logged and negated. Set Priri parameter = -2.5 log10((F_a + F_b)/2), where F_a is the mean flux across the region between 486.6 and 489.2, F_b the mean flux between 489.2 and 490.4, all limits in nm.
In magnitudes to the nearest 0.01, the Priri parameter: -3.25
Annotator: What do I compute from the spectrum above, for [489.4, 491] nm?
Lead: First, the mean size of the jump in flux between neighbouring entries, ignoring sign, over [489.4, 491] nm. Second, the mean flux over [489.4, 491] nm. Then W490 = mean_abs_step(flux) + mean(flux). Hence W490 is 21.3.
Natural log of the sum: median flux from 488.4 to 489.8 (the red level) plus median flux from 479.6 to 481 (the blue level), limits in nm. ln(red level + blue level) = 3.72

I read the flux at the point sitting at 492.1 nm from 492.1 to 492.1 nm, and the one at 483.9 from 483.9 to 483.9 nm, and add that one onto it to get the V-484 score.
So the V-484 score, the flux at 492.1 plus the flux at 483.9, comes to 40.5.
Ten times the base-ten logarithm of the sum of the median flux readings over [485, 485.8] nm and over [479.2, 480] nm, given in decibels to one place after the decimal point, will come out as 16.1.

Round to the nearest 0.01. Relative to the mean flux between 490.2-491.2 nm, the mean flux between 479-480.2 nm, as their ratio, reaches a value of 0.97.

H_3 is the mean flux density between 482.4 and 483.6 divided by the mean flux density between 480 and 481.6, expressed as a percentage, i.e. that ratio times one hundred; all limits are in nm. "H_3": 102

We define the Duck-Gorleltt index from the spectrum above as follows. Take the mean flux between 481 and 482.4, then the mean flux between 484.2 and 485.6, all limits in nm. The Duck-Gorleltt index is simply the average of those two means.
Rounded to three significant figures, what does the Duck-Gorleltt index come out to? 20.3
